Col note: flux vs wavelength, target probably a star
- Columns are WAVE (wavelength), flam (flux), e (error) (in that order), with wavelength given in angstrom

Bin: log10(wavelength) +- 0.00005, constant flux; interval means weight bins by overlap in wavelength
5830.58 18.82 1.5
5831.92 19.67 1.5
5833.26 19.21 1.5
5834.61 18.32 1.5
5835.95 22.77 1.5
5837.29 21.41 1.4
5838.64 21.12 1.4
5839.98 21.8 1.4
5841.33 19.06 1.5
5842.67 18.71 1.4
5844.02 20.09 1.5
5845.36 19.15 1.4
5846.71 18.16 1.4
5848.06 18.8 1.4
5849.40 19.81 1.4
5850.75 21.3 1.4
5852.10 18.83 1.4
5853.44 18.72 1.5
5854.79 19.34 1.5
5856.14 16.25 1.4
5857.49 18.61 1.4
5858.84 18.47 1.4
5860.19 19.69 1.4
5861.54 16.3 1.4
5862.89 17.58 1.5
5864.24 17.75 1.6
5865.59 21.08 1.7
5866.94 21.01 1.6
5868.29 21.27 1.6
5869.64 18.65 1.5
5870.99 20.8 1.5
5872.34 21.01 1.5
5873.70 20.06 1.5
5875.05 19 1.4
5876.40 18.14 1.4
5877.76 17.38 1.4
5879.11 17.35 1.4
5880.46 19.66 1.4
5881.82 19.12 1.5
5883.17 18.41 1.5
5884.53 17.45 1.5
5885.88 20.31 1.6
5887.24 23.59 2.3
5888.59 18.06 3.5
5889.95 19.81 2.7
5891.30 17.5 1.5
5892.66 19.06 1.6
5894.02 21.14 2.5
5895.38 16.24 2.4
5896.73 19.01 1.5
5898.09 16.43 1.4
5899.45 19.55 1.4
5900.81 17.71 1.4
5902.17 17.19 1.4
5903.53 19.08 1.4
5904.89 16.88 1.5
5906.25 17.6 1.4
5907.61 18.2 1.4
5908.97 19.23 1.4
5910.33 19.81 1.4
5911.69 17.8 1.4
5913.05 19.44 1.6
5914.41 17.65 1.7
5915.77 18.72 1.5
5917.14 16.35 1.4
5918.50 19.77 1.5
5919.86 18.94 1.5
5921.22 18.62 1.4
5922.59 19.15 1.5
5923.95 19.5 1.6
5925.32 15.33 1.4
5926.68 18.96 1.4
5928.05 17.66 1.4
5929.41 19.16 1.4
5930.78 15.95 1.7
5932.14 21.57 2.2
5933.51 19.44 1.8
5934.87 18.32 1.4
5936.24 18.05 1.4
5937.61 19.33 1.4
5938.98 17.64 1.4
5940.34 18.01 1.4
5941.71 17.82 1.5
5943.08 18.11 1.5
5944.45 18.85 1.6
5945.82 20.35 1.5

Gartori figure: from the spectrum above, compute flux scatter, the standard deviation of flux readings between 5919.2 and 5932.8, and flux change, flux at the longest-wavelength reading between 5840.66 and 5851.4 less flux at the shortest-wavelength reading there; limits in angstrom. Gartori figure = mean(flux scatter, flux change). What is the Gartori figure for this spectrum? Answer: 2.0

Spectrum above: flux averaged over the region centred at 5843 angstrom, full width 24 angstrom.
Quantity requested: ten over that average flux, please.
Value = 0.51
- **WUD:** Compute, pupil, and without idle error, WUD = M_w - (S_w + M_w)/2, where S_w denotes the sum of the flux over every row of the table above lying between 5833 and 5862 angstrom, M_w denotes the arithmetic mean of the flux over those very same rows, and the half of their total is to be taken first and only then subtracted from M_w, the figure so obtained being -203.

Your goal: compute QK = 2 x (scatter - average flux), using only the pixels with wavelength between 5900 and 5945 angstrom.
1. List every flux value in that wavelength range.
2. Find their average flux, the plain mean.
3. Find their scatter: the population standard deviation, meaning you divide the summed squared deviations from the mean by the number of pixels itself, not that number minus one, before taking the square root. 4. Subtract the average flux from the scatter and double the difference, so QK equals -34.3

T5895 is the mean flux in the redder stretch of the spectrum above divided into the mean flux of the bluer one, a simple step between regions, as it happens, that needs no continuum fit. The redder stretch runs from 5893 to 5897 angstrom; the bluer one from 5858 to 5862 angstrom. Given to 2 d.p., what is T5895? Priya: 0.97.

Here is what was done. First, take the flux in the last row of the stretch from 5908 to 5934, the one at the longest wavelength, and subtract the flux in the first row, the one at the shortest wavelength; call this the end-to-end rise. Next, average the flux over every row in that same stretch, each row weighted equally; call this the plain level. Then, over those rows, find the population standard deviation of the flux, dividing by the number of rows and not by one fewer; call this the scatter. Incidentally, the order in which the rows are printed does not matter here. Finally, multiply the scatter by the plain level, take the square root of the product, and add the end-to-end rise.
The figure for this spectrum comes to 5.4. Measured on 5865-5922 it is 3.0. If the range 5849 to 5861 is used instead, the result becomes 4.8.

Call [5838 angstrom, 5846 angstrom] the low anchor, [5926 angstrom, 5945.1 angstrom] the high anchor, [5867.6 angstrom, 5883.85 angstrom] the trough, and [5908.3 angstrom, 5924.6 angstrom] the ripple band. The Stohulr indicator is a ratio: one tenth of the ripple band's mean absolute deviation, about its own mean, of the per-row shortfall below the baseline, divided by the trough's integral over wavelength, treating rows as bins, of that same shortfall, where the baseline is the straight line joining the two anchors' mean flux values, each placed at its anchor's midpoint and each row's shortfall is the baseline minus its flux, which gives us 0.022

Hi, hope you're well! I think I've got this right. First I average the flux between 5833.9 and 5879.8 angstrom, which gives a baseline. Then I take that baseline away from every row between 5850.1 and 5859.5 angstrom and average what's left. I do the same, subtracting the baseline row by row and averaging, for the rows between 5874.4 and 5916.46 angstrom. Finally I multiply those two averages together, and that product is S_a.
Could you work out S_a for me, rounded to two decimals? 0.42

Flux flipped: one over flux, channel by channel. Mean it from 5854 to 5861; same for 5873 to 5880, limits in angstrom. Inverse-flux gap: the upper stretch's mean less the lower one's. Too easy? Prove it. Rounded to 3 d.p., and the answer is 0.000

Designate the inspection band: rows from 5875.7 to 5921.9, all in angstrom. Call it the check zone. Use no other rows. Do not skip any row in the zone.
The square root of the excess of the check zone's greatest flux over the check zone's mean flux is 2.24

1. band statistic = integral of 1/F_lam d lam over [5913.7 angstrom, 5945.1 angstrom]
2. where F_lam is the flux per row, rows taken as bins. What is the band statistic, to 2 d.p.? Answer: 1.72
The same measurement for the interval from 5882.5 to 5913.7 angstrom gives 1.68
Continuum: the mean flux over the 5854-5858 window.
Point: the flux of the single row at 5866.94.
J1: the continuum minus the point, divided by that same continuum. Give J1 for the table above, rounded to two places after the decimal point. -0.16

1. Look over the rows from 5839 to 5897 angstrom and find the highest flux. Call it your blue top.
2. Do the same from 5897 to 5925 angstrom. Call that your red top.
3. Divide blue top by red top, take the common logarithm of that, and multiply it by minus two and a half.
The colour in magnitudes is -0.19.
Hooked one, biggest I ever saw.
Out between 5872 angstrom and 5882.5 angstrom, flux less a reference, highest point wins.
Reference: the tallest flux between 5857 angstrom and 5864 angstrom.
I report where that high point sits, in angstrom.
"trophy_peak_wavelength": 5872.34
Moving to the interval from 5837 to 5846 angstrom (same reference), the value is 5839.98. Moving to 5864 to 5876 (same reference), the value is 5868.29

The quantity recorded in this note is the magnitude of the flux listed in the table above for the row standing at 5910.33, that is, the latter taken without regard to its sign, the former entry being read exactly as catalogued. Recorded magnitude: 19.8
